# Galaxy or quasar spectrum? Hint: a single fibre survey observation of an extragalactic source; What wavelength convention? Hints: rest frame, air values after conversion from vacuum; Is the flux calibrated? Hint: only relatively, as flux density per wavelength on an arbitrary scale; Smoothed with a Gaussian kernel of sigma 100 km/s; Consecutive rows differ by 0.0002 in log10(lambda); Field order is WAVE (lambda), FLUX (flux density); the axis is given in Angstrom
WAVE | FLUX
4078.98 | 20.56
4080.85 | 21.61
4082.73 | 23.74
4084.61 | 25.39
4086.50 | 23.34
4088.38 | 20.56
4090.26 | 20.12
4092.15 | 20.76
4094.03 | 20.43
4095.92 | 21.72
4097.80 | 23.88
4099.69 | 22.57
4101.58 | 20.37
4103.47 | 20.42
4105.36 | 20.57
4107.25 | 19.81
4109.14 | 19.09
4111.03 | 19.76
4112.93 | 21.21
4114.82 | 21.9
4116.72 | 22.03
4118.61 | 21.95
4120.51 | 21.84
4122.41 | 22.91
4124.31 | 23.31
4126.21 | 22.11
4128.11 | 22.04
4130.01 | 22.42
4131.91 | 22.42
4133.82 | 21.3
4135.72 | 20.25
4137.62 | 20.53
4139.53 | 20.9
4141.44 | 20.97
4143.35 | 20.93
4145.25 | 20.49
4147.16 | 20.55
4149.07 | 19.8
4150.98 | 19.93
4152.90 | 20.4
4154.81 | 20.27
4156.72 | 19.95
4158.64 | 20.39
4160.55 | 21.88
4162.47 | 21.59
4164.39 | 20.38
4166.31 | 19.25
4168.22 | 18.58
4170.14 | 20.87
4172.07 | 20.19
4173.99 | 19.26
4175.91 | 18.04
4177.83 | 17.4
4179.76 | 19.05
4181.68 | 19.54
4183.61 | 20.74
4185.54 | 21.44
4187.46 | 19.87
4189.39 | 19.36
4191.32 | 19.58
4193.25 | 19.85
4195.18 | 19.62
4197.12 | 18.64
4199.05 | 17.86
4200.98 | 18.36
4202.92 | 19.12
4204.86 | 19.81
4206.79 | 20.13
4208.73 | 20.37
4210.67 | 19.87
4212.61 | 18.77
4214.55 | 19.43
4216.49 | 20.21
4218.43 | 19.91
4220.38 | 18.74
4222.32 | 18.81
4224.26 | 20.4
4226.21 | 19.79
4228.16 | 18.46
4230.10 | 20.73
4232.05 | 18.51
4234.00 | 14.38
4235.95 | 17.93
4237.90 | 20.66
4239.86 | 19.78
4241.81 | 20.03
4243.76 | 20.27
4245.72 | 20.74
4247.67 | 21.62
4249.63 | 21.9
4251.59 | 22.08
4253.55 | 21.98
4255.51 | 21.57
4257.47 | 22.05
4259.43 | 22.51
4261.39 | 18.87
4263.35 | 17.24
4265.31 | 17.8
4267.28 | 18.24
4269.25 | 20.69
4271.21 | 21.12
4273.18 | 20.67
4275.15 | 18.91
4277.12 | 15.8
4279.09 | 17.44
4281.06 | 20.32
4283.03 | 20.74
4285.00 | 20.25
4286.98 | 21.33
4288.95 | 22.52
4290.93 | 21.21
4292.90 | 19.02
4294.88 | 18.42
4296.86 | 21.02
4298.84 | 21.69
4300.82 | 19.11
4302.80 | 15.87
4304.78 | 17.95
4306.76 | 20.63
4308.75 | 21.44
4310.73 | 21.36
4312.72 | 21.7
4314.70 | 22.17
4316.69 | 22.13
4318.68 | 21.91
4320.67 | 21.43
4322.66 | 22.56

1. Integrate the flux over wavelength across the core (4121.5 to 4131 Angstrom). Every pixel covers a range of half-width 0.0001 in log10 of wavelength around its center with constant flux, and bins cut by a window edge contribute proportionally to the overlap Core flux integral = 214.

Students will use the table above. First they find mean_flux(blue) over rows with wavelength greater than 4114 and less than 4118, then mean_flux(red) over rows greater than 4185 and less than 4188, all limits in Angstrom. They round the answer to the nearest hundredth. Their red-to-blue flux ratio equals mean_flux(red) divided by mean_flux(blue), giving 0.94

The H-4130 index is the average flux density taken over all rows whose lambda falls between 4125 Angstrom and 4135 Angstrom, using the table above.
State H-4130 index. 22.1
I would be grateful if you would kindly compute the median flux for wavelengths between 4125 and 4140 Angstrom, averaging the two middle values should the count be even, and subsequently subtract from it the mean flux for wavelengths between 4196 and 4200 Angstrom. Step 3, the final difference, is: 3.4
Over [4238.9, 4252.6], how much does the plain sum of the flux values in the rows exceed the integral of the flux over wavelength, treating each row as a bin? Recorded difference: -140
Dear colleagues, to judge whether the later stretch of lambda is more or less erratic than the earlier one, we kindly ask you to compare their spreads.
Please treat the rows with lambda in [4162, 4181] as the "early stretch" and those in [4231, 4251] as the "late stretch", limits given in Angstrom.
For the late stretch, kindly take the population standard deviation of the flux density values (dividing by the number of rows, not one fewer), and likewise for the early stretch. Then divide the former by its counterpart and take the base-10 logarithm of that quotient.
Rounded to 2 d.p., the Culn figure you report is 0.23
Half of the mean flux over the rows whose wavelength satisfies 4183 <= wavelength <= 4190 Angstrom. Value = 10.2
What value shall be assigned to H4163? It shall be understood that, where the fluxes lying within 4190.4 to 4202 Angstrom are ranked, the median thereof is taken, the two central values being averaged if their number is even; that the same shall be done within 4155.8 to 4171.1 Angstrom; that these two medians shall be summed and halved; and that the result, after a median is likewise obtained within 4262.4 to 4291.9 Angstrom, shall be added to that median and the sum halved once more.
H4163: 20.0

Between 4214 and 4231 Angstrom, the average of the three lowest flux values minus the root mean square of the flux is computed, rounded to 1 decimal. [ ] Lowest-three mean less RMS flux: -1.0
